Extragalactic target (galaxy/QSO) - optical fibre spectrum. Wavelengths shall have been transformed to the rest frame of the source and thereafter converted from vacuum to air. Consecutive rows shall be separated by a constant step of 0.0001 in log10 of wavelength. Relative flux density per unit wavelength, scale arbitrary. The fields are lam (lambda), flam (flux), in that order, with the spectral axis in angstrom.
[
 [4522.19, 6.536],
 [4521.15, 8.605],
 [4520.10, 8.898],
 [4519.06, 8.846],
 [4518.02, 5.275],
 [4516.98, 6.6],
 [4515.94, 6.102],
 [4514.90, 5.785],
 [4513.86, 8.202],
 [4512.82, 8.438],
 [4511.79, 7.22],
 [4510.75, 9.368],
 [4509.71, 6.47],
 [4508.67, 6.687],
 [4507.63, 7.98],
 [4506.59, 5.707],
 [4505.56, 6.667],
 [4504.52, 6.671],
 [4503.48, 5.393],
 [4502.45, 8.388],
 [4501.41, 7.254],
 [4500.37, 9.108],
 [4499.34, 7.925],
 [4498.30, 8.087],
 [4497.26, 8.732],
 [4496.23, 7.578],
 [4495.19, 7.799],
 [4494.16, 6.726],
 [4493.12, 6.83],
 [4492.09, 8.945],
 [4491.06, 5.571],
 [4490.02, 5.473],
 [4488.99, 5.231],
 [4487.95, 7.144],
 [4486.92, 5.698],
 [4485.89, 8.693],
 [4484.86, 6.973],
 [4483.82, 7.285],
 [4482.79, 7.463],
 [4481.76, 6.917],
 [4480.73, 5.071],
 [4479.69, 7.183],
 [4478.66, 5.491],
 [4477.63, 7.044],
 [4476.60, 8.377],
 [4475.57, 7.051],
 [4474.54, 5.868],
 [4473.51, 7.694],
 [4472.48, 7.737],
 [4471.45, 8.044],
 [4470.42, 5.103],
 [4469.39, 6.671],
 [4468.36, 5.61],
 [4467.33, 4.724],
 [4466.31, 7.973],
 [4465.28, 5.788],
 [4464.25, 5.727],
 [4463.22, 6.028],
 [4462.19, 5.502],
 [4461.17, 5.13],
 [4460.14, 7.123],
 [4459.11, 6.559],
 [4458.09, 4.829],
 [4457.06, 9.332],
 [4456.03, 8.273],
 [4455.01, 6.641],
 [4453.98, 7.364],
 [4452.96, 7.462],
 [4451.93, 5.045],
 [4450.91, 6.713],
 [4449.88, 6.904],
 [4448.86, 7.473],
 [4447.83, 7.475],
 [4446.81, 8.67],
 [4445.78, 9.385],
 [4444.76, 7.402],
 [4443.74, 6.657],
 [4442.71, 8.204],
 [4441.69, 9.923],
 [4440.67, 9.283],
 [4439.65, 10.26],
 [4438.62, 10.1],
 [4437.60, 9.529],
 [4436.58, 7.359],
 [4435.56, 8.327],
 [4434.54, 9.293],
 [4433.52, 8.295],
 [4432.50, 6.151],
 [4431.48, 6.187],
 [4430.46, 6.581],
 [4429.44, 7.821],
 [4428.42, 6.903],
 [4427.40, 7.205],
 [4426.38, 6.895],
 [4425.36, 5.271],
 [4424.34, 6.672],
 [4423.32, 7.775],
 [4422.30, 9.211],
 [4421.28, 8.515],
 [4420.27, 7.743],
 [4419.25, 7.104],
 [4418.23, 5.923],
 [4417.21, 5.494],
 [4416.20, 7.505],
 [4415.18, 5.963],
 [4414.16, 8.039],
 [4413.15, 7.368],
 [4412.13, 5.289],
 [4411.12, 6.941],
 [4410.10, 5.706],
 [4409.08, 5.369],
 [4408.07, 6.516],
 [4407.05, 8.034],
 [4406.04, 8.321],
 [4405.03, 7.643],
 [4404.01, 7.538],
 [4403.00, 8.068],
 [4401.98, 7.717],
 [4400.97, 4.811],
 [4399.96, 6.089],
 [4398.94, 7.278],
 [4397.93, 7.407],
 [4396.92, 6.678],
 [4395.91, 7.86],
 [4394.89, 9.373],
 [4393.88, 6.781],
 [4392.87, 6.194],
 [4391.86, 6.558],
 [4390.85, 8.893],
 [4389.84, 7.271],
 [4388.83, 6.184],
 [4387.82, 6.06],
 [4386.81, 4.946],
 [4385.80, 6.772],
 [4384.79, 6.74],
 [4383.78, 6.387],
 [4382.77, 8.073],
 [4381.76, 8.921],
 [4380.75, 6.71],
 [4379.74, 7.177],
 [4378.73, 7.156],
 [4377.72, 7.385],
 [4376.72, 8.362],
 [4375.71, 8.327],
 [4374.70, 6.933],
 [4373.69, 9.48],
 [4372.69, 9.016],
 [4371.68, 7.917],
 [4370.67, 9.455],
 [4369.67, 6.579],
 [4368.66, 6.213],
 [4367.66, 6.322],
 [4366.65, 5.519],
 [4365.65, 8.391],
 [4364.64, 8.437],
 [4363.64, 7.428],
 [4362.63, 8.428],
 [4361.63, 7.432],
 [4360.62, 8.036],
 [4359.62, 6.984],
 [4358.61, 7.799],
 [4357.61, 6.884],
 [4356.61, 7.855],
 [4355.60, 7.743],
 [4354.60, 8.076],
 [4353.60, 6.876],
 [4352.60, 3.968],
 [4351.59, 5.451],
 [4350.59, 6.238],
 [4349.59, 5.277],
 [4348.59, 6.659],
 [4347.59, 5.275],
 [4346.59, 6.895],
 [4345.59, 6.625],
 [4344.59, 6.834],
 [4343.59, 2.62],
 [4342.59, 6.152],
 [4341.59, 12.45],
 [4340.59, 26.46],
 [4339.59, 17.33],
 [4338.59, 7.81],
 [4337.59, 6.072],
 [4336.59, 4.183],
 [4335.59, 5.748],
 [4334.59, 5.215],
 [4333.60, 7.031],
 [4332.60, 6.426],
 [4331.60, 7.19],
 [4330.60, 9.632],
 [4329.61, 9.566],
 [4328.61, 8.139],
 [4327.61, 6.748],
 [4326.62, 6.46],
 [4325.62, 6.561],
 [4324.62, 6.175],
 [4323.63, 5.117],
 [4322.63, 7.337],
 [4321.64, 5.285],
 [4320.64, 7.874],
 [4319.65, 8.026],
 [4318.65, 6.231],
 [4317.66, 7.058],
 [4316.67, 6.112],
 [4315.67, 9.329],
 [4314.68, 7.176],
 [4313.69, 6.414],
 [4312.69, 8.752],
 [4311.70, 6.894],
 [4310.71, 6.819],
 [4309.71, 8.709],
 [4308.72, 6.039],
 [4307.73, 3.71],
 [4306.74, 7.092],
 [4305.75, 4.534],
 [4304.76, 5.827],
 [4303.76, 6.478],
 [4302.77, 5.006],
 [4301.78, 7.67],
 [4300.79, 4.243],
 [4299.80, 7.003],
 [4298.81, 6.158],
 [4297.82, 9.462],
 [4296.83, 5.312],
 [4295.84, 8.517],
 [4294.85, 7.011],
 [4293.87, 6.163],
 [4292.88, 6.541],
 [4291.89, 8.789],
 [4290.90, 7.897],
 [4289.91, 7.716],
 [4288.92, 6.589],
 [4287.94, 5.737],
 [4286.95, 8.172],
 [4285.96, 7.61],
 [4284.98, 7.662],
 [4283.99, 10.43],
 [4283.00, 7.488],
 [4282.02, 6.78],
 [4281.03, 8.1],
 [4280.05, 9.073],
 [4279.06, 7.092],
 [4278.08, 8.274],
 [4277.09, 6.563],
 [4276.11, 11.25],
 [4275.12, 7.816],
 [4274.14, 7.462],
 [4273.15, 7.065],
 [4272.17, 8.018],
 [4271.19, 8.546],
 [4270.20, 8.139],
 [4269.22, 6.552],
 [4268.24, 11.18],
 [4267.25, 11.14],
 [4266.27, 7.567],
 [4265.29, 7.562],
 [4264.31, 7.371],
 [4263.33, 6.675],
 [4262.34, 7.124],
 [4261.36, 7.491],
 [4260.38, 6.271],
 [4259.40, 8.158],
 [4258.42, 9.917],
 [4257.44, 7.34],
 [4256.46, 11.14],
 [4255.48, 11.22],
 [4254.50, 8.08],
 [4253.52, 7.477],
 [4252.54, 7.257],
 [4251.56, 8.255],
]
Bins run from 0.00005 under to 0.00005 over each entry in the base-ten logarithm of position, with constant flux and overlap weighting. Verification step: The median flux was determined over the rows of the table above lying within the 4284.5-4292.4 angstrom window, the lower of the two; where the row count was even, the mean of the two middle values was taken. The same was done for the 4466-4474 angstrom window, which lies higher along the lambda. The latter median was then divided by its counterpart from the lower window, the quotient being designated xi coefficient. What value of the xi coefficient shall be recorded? 0.93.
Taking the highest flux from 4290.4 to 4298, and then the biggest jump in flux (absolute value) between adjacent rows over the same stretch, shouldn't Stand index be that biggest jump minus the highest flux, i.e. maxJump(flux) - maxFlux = -5.3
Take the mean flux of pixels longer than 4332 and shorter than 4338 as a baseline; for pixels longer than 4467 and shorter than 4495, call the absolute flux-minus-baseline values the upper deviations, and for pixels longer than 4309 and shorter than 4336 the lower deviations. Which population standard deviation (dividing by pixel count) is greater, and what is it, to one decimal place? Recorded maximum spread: 1.1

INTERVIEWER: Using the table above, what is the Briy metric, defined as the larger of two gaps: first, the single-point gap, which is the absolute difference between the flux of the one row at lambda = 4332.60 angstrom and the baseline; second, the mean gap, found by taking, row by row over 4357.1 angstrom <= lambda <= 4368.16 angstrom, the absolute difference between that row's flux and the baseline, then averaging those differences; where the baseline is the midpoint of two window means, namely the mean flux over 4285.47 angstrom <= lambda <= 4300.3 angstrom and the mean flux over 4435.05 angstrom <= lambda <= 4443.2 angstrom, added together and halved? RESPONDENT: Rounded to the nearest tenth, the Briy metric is 1.8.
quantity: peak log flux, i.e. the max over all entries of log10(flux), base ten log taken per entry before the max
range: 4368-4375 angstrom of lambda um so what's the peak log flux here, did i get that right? 0.977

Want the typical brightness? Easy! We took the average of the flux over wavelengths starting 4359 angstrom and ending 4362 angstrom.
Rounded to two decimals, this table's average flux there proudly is 7.48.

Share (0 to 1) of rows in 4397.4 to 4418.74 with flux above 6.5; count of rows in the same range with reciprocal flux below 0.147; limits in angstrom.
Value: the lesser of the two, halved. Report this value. 0.31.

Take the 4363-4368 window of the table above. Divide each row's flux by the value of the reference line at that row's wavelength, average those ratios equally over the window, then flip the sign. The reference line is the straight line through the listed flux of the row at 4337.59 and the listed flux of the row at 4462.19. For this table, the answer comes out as -1.2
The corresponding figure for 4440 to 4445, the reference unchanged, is -1.5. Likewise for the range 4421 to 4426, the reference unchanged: -1.3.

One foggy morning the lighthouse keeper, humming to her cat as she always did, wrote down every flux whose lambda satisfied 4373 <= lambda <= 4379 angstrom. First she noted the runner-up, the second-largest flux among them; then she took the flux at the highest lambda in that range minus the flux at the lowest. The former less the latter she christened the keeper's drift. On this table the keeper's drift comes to 10.7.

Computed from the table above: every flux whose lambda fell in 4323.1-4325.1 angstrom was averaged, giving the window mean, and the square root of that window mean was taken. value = 2.38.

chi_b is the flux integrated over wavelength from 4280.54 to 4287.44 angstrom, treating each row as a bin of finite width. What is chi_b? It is 55.5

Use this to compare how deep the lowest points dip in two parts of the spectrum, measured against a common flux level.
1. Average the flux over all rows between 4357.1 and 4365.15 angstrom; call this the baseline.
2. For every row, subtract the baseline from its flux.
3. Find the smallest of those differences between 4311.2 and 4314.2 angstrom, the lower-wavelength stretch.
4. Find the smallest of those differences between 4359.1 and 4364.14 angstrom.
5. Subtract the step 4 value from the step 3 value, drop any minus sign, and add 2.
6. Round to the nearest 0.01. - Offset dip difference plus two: 2.57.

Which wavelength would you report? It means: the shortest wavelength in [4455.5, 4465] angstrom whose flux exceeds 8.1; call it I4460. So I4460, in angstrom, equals 4456.03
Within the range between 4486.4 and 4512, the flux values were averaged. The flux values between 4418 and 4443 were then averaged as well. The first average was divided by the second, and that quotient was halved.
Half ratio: 0.45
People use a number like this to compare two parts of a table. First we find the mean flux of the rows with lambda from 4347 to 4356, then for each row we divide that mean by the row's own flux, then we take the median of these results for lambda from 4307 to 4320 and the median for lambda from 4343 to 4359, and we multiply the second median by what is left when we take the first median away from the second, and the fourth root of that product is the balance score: 0.37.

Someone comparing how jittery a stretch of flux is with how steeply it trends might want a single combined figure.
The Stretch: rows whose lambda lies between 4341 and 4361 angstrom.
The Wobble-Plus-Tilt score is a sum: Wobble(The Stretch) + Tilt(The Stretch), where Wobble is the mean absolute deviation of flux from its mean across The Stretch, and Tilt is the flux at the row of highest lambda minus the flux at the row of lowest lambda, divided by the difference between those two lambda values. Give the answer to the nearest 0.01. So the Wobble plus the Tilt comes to 1.00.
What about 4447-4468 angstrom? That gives 0.87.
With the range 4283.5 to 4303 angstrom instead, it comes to 0.92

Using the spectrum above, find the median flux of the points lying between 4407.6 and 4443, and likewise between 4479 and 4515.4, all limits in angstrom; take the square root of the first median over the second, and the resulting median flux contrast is 1.01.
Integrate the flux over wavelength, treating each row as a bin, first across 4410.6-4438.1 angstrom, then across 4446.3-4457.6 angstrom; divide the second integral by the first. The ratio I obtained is 0.42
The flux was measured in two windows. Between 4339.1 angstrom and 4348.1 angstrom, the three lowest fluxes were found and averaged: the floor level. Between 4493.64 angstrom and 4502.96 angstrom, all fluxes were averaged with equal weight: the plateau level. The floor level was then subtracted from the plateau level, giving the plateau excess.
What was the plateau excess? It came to 3.3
